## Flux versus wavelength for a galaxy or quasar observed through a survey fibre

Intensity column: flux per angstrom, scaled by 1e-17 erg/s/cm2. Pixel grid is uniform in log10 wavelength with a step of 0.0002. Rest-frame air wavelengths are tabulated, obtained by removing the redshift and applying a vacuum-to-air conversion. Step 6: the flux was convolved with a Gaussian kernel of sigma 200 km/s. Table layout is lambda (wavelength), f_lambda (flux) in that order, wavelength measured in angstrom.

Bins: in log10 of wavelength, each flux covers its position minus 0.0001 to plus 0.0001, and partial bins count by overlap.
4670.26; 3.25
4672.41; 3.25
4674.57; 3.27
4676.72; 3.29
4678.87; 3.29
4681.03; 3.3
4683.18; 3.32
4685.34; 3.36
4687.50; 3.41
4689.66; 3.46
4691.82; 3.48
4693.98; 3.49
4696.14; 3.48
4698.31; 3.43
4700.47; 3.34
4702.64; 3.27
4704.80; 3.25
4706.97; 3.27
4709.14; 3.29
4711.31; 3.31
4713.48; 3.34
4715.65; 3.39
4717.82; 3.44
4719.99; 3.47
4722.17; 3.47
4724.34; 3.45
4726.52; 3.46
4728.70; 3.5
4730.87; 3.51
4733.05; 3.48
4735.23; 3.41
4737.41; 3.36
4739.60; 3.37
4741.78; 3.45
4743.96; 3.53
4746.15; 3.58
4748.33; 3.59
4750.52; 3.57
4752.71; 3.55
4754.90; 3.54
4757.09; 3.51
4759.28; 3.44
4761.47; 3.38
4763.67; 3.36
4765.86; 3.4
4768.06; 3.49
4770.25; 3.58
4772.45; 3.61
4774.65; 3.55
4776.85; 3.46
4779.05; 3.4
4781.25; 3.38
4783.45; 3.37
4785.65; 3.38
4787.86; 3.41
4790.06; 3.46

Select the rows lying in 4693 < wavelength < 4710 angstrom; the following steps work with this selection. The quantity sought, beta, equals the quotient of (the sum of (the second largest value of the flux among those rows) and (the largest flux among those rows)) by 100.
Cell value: 0.0697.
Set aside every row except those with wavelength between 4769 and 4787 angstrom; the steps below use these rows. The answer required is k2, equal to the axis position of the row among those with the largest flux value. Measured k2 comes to 4772.45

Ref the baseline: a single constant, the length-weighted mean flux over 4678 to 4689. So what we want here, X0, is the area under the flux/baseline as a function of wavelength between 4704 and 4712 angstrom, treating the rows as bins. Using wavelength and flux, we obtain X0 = 7.8 angstrom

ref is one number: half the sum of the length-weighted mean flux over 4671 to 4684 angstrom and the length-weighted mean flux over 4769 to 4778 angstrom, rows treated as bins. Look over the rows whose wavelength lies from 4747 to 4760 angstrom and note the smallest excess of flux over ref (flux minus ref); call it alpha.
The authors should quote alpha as 0.02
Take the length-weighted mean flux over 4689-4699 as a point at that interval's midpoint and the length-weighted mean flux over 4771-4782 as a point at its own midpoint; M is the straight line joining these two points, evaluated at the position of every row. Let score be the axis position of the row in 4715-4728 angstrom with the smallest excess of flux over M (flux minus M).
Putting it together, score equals 4715.65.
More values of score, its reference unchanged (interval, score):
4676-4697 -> 4678.87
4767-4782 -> 4781.25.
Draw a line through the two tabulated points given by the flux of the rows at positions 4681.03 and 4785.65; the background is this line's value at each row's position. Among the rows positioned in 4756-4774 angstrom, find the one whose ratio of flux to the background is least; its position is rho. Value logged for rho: 4763.67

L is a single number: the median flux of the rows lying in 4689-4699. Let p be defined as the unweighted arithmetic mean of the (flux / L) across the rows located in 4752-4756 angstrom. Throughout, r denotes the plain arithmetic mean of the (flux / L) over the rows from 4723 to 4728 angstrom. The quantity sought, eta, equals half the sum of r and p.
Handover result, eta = 1.01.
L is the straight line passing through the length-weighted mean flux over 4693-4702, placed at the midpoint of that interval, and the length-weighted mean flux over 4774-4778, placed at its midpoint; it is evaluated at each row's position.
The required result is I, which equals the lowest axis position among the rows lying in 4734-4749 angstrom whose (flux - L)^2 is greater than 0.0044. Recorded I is 4737.41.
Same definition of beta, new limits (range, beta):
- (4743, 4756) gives 0.0717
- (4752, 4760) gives 0.0709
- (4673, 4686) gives 0.0668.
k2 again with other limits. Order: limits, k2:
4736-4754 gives 4748.33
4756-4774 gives 4772.45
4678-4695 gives 4693.98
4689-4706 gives 4693.98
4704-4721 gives 4719.99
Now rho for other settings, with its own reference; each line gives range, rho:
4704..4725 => 4704.80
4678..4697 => 4678.87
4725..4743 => 4737.41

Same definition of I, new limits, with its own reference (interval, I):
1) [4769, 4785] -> 4770.25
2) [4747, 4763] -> 4748.33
